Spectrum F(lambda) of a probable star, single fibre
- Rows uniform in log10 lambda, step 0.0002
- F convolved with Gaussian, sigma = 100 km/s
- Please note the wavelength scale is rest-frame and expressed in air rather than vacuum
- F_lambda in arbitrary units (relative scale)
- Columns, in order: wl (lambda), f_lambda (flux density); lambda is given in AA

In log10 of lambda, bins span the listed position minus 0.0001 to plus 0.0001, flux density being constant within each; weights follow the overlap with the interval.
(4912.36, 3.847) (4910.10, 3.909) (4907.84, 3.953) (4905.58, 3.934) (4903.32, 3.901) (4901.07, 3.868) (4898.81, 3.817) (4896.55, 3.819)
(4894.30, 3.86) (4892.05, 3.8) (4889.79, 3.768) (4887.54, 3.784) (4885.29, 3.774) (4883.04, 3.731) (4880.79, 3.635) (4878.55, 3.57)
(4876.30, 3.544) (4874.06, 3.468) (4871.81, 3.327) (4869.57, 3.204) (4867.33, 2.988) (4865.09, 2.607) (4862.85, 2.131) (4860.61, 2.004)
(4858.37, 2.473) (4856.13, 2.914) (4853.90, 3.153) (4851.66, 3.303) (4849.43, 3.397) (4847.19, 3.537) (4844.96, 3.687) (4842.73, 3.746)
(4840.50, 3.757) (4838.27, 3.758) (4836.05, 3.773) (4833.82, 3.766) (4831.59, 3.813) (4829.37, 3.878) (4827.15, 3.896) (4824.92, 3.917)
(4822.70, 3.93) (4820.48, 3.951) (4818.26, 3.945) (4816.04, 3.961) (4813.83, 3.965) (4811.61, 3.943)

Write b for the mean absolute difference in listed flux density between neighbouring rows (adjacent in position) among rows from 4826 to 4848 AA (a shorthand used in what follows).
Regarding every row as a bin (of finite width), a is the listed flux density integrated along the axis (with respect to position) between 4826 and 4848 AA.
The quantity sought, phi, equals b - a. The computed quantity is -83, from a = 83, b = 0.041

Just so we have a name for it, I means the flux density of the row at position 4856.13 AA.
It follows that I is 2.914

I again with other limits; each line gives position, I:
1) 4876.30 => 3.544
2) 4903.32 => 3.901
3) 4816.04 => 3.961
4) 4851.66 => 3.303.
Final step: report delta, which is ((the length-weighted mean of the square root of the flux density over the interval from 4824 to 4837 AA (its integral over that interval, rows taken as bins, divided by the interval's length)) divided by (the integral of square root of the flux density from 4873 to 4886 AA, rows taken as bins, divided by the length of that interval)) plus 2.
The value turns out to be 3.03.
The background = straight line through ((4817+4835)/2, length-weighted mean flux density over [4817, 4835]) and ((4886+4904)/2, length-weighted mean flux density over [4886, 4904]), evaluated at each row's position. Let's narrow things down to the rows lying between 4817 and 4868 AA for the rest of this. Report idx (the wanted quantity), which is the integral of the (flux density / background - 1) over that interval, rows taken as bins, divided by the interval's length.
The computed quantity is -0.12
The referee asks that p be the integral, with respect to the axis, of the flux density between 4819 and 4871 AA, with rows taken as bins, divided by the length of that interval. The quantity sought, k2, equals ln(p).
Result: 1.22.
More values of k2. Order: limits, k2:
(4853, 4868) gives 0.95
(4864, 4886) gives 1.22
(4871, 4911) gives 1.32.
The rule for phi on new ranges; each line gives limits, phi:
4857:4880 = -67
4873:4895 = -81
